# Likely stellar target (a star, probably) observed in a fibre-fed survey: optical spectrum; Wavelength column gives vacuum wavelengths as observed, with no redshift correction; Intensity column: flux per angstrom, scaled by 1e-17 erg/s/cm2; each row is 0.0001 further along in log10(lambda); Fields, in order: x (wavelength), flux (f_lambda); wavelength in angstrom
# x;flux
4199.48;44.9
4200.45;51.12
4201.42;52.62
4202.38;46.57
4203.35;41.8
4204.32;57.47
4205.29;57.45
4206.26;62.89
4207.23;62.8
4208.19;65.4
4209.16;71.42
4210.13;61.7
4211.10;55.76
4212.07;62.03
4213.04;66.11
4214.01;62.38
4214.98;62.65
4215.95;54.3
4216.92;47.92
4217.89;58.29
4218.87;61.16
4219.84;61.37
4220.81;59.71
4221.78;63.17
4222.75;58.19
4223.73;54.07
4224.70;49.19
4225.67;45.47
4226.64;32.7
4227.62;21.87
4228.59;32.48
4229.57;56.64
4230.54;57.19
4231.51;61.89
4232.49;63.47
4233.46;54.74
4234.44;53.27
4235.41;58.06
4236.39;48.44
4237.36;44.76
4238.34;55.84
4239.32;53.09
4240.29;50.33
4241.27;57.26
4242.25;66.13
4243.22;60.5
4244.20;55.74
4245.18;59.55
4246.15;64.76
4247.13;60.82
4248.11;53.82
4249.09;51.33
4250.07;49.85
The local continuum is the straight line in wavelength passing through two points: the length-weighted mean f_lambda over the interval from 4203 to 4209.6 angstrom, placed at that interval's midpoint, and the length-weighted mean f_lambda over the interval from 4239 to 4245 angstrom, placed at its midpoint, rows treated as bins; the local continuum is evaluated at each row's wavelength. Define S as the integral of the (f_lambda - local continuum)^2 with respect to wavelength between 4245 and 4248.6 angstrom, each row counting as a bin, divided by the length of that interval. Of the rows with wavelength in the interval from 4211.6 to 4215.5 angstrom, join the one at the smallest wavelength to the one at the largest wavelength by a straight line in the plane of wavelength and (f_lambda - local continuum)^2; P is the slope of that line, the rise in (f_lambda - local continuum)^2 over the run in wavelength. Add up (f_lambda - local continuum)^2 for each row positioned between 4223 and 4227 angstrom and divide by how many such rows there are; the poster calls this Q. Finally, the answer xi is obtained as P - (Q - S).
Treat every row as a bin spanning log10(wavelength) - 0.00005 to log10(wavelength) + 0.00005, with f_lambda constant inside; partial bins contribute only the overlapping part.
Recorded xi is -215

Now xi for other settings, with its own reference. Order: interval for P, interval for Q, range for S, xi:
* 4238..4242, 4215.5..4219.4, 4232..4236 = -25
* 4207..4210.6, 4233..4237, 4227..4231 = 482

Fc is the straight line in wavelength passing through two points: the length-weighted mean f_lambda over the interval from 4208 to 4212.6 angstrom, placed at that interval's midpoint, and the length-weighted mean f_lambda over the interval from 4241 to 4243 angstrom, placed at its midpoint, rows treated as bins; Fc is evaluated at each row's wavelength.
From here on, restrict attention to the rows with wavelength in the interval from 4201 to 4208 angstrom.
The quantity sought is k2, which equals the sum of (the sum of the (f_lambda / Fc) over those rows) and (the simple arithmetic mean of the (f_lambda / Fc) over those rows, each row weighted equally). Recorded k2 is 6.9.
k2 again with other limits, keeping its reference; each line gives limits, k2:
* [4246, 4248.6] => 3.9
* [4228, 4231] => 3.1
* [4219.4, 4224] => 5.7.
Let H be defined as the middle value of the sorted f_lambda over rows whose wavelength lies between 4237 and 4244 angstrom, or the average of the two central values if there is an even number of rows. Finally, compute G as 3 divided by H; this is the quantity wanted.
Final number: 0.054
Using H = 56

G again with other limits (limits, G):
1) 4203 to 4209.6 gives 0.048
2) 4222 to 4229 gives 0.066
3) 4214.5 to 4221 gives 0.050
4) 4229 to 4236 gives 0.052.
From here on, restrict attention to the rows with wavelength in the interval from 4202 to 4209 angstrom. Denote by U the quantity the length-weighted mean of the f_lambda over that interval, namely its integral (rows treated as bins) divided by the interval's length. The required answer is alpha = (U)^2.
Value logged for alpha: 3269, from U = 57.2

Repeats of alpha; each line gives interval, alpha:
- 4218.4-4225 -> 3409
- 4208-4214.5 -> 4025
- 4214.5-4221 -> 3341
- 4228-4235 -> 2897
